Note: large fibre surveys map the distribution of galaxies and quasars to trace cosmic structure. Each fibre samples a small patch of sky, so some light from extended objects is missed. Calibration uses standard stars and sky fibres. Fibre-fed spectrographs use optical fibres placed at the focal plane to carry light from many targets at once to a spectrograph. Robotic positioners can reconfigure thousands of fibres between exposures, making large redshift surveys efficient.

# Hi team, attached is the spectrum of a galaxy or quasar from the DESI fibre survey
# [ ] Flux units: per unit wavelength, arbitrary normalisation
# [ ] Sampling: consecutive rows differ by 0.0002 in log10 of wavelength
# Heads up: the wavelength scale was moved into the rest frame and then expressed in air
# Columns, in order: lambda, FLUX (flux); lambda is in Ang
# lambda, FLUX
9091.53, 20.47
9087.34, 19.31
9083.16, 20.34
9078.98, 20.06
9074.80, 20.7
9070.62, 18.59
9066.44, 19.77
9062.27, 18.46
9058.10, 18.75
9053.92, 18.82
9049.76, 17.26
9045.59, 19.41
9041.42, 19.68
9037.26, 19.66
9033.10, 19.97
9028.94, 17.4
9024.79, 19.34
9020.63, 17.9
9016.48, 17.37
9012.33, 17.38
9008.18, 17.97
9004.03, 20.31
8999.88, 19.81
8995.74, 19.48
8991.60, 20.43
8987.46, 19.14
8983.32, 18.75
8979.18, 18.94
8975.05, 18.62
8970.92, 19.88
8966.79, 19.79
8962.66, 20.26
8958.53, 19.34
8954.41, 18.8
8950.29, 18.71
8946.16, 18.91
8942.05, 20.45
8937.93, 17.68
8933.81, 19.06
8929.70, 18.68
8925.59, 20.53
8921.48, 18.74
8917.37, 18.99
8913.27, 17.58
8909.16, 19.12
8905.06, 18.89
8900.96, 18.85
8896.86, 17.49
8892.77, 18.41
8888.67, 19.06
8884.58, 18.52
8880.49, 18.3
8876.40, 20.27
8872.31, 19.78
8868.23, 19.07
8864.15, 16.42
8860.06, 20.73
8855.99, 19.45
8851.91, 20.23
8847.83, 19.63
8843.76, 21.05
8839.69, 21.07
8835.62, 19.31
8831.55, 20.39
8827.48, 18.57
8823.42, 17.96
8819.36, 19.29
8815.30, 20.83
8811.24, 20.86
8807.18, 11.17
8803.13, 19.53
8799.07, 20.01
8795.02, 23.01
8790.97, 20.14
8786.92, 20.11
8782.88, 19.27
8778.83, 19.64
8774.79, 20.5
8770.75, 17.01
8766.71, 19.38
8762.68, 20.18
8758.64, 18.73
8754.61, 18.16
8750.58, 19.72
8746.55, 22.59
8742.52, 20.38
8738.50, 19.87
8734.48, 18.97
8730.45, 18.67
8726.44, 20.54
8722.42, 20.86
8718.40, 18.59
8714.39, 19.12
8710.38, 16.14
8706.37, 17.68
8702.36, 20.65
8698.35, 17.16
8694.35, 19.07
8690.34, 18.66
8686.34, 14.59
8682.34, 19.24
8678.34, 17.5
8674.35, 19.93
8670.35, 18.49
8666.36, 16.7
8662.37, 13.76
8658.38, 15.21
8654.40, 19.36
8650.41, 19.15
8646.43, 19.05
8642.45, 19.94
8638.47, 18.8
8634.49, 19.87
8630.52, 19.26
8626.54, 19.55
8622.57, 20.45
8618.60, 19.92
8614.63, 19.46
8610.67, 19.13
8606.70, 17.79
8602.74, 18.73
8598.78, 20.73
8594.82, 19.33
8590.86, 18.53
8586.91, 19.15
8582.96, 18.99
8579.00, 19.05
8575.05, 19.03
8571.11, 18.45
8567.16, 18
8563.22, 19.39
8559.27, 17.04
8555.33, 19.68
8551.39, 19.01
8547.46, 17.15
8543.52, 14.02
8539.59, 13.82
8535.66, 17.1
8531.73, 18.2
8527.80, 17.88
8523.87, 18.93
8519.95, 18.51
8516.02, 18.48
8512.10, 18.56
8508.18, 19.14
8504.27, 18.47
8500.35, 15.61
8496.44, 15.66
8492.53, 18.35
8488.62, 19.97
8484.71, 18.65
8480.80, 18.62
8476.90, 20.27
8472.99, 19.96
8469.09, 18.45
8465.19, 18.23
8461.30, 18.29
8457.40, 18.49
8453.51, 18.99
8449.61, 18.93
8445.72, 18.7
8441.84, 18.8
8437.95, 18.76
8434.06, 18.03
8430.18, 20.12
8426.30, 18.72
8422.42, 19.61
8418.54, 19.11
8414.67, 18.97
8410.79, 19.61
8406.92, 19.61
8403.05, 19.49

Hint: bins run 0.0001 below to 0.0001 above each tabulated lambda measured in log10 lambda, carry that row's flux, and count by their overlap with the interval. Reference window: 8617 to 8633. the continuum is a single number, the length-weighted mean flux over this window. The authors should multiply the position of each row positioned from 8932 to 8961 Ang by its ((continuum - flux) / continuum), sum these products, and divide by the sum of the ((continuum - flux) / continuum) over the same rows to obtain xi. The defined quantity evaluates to 8945.2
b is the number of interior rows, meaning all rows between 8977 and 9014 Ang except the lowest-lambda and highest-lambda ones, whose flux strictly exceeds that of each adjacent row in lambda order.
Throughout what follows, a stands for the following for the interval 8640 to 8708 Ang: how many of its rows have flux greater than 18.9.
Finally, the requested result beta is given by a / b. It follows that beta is 4.0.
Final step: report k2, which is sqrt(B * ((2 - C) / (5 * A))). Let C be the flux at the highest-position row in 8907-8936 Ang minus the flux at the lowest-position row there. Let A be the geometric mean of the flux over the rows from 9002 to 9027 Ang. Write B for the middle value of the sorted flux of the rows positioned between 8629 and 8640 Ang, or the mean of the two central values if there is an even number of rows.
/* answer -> 0.66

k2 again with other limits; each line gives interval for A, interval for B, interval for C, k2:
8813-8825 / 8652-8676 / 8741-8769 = 0.74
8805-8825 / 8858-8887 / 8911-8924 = 0.43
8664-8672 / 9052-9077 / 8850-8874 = 0.72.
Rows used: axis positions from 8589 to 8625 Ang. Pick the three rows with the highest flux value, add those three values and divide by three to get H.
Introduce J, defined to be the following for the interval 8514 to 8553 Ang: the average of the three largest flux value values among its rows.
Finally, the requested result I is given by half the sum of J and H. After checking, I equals 19.6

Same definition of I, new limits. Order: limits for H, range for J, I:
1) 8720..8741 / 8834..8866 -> 20.7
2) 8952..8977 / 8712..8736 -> 20.1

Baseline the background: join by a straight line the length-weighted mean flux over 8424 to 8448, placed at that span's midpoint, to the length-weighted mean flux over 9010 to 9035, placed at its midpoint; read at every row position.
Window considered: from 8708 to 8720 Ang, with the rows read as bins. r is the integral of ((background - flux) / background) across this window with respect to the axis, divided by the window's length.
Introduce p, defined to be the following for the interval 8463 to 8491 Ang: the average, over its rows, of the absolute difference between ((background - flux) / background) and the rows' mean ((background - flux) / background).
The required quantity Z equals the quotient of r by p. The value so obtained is 0.8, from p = 0.041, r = 0.03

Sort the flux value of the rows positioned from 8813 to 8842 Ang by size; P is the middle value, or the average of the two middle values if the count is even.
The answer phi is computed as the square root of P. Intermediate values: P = 19.3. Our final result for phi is 4.39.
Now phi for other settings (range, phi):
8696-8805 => 4.43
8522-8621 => 4.35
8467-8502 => 4.32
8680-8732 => 4.32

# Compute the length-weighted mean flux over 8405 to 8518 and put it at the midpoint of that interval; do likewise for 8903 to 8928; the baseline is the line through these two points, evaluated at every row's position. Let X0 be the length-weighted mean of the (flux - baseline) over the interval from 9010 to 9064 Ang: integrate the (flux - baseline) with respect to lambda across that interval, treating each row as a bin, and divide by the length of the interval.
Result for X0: -0.5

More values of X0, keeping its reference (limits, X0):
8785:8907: 0.3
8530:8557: -1.8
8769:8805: 1.0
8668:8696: -0.7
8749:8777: 0.2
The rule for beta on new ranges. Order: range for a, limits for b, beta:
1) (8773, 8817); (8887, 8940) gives 2.5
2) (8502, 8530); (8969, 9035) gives 0.5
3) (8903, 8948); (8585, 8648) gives 1.5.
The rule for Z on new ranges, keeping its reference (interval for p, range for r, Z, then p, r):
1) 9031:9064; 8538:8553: 4.0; 0.037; 0.15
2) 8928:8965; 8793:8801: -4.9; 0.034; -0.17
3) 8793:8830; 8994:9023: -0.2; 0.113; -0.02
